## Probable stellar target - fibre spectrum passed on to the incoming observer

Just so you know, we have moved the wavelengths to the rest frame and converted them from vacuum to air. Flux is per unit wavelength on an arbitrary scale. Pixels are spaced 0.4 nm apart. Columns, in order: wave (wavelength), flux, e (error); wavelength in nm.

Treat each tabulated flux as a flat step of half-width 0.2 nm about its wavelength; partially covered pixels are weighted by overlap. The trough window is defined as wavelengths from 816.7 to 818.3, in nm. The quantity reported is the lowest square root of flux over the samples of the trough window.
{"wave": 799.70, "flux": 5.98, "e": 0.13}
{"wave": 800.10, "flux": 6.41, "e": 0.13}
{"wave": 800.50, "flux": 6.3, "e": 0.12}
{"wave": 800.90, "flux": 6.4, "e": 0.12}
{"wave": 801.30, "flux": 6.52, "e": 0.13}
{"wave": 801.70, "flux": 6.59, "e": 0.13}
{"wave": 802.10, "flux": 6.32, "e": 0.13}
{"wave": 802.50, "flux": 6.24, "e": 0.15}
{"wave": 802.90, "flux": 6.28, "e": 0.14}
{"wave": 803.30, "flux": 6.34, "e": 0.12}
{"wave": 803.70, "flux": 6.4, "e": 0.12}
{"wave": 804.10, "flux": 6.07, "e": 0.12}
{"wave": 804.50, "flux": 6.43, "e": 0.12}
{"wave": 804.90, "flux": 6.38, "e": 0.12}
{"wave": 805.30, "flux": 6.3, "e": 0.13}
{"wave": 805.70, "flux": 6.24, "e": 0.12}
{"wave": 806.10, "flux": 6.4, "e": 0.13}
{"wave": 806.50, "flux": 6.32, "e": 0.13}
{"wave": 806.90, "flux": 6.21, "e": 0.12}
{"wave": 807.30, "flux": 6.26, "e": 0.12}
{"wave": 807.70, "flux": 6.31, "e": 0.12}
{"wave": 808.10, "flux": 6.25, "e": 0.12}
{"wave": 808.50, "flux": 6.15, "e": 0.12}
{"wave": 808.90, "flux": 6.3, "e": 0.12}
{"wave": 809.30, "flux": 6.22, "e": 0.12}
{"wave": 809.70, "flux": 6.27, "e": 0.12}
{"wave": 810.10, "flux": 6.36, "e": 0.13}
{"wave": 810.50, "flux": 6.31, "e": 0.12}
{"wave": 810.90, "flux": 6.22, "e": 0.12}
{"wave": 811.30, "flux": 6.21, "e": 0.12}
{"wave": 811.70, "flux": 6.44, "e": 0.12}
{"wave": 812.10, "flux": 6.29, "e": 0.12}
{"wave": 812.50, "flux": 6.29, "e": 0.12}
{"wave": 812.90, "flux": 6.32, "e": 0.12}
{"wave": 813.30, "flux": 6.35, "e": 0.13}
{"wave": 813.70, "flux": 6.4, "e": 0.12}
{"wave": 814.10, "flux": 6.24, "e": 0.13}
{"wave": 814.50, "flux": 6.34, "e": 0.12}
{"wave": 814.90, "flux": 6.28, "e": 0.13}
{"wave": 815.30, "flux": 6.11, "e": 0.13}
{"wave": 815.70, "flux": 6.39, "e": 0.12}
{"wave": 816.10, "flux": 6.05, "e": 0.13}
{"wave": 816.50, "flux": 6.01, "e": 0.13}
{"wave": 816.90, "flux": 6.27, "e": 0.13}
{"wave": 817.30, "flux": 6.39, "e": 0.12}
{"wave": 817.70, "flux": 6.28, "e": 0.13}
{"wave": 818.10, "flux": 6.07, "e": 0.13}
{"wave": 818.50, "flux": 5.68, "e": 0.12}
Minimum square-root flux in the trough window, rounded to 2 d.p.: 2.46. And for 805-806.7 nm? 2.50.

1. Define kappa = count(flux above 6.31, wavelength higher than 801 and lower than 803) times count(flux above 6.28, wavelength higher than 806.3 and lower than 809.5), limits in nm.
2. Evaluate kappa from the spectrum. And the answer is 9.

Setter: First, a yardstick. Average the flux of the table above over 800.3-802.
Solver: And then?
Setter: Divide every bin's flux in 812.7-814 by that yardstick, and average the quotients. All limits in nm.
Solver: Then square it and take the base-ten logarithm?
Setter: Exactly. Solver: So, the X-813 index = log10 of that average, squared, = -0.013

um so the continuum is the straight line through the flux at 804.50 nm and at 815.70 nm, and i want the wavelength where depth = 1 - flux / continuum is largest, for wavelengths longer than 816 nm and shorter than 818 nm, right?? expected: 816.50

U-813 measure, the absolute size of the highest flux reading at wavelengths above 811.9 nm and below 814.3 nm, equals 6.40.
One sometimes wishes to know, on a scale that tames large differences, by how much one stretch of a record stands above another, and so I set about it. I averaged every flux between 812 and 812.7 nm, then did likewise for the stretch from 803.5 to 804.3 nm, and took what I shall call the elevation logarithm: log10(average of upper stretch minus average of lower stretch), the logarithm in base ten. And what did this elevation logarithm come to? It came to -1.3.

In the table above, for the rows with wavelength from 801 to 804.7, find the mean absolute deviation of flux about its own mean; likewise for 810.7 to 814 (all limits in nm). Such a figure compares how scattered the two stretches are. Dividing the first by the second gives 1.9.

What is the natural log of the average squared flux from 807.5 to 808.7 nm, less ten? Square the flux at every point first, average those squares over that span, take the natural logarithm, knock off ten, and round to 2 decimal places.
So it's -6.34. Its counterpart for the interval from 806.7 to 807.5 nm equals -6.34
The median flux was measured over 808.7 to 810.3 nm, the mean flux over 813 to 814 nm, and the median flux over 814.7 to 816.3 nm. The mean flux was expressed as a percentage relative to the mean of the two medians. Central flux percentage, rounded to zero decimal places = 102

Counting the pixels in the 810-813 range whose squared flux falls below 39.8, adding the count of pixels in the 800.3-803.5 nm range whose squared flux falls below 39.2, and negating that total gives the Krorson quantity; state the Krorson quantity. -5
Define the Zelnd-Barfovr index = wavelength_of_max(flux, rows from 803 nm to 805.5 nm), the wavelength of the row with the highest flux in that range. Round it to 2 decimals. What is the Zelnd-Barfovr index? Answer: 804.50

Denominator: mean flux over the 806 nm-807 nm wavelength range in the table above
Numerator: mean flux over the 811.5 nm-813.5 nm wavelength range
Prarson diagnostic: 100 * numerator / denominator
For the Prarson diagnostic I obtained 100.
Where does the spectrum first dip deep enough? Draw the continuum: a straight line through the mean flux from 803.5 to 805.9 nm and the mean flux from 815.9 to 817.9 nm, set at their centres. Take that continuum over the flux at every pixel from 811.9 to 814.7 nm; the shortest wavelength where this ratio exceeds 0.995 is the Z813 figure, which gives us 814.10 nm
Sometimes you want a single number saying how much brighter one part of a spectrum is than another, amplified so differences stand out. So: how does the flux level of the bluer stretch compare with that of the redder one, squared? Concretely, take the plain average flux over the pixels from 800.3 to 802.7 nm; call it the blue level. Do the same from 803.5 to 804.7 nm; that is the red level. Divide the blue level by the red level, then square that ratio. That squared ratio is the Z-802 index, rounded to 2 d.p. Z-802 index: 1.03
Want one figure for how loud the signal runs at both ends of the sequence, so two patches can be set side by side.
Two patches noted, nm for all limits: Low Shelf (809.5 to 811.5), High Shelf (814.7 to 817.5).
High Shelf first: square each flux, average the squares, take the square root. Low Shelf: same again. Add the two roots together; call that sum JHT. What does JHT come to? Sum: 12.49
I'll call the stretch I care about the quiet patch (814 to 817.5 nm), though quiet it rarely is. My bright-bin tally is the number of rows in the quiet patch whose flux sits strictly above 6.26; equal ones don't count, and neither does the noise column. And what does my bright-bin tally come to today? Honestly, 5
